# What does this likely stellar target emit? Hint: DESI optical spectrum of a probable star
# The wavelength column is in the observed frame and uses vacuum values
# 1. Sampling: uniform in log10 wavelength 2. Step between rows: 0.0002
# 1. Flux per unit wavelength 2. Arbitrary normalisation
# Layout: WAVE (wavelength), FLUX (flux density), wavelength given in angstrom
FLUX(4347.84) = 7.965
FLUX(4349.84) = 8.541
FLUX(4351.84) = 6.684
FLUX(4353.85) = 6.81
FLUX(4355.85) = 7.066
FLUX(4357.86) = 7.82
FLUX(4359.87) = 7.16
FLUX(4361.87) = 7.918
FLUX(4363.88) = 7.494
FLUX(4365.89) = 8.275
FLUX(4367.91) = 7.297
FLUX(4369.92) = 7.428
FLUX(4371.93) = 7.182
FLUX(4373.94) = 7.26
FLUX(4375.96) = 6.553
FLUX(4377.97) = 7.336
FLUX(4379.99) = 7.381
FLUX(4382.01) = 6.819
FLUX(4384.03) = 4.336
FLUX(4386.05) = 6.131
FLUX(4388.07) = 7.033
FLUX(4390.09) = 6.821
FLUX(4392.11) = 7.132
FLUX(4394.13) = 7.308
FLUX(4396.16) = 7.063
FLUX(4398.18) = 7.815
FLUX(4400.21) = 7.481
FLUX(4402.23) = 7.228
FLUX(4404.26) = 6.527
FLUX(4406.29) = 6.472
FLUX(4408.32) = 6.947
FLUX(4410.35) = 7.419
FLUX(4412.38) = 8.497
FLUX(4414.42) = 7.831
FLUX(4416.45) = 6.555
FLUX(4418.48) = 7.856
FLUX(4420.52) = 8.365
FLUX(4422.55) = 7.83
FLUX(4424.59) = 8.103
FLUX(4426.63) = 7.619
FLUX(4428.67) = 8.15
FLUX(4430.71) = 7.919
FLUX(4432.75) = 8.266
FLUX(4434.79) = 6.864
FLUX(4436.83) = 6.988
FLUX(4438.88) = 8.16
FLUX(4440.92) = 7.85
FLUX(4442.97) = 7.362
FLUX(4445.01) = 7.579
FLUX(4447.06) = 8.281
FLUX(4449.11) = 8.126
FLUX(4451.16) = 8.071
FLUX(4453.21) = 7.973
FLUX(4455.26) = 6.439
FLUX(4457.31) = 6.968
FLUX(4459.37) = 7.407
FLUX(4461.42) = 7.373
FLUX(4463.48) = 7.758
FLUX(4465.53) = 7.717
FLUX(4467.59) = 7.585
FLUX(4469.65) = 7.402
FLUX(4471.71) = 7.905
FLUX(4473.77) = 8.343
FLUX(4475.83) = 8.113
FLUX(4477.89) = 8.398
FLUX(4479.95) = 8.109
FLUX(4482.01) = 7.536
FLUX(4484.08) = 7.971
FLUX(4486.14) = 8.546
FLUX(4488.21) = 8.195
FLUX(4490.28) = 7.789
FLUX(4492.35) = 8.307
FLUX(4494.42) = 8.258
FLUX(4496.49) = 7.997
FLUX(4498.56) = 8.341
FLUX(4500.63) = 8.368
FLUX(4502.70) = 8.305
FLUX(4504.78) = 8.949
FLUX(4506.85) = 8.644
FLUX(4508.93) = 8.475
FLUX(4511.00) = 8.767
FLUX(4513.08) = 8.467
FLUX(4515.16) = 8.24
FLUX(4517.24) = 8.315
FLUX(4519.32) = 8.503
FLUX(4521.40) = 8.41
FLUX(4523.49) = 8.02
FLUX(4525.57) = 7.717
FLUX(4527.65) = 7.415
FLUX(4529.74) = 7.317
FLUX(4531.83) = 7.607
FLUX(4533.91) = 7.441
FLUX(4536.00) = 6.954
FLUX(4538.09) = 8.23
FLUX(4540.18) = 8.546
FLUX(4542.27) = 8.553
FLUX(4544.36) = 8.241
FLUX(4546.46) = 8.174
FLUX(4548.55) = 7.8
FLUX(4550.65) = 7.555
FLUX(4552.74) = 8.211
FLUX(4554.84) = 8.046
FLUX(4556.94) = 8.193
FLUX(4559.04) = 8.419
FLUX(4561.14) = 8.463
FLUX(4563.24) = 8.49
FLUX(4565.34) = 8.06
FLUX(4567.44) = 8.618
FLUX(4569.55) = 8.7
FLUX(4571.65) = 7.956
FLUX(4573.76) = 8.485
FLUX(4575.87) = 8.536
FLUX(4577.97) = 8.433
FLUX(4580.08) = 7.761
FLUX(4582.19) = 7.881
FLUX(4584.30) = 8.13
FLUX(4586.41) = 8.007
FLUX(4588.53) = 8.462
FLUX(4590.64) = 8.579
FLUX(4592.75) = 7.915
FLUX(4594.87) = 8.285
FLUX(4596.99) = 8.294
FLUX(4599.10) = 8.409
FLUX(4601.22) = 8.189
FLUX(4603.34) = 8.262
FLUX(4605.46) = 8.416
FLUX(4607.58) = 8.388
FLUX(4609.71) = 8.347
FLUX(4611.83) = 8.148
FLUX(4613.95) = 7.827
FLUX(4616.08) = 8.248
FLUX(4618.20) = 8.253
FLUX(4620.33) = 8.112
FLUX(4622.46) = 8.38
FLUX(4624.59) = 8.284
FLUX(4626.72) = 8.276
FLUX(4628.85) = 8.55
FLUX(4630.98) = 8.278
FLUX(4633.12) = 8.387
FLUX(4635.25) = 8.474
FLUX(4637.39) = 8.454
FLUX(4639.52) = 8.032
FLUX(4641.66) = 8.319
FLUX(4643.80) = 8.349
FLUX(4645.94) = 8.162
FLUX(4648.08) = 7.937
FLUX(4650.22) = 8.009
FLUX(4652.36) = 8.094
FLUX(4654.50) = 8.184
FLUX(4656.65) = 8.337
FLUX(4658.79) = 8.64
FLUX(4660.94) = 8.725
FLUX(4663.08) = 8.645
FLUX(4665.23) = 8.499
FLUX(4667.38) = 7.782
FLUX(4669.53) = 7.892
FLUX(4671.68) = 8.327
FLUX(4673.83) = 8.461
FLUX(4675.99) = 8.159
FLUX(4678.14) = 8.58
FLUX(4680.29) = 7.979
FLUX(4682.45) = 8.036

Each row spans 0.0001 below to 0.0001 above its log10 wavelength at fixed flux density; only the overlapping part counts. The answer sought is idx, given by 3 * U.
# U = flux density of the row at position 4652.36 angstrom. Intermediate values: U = 8.094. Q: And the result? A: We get 24.3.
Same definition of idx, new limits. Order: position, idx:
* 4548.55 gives 23.4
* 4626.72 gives 24.8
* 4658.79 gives 25.9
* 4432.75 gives 24.8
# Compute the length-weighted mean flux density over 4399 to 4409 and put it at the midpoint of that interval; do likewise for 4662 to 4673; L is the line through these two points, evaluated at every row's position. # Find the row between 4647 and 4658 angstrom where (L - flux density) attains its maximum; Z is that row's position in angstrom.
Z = 4648.08 angstrom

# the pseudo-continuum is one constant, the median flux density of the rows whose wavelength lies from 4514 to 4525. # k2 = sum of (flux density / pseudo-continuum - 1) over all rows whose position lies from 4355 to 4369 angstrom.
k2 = -0.62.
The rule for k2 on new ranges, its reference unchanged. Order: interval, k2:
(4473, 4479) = -0.01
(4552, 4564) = -0.01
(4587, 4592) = 0.05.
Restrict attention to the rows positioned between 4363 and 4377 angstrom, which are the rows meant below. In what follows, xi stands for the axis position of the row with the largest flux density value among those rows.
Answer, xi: 4365.89 angstrom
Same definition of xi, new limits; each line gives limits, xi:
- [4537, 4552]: 4542.27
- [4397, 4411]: 4398.18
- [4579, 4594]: 4590.64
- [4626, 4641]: 4628.85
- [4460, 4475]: 4473.77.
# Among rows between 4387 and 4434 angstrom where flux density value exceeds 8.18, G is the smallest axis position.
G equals 4412.38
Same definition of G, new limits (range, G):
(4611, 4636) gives 4616.08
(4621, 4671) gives 4622.46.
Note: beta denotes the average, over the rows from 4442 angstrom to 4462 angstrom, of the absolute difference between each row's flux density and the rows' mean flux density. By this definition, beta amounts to 0.45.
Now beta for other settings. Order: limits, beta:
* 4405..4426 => 0.59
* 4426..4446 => 0.39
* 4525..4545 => 0.47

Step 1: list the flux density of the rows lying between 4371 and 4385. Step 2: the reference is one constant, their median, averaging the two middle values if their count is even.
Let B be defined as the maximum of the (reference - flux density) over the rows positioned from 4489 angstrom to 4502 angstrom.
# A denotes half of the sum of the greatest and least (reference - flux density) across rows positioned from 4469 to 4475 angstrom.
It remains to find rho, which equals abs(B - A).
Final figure 0.08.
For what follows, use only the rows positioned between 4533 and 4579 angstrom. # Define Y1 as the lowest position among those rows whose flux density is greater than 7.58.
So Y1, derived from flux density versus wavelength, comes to 4538.09 angstrom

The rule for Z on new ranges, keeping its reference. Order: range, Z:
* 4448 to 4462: 4455.26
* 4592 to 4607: 4592.75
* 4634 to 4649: 4648.08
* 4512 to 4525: 4523.49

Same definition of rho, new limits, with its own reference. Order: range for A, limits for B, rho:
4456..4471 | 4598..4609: 0.83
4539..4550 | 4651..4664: 0.08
